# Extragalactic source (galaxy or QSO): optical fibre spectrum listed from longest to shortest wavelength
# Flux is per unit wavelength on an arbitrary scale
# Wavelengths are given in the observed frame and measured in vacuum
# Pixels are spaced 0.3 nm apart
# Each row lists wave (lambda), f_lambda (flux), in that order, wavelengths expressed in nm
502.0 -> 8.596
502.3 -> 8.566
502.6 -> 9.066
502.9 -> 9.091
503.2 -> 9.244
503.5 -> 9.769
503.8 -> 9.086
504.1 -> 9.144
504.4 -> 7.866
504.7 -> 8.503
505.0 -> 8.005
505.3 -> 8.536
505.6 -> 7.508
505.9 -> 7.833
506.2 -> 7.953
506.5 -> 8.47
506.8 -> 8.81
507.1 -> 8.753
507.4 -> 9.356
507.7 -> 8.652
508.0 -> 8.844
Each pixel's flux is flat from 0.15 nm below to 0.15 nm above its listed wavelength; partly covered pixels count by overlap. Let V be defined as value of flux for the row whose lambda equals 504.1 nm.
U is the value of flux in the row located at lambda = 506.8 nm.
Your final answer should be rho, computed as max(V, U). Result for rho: 9.14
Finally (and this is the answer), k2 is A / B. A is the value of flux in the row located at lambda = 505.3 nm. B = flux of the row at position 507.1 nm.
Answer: 0.98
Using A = 8.536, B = 8.753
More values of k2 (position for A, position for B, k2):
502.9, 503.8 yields 1.00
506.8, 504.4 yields 1.12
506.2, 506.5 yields 0.94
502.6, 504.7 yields 1.07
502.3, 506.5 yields 1.01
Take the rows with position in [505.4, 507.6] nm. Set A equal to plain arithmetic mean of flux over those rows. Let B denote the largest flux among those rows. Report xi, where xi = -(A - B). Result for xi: 0.97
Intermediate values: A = 8.38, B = 9.356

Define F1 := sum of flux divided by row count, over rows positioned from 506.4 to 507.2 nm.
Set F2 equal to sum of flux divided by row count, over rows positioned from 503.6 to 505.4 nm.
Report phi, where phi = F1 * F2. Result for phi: 74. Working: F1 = 8.7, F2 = 8.5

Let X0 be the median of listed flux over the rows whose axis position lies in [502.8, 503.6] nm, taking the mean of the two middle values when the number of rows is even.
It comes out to 9.2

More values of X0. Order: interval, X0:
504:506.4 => 8.0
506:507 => 8.5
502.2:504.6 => 9.1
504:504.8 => 8.5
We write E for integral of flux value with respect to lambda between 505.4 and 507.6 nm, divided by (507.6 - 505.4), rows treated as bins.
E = 8.39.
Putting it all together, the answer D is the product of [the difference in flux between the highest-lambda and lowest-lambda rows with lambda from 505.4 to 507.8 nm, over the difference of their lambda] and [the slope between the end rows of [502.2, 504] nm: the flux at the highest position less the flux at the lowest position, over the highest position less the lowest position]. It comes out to 0.2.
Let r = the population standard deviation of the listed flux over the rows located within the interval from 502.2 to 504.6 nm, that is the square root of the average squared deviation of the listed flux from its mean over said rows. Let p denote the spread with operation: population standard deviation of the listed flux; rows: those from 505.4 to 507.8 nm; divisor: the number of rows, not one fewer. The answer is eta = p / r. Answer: 1.09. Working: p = 0.57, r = 0.520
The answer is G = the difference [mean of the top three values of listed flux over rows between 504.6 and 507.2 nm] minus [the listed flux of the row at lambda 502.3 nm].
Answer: 0.13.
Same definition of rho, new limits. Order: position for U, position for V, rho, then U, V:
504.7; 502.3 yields 8.57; 8.503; 8.566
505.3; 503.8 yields 9.09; 8.536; 9.086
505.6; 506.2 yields 7.95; 7.508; 7.953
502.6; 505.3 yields 9.07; 9.066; 8.536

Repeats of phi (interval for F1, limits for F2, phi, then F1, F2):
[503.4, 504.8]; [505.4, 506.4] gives 69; 8.9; 7.8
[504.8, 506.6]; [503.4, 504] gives 76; 8.1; 9.4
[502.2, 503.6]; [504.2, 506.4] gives 73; 9.1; 8.0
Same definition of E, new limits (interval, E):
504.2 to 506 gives 8.08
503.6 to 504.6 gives 8.74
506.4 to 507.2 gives 8.69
